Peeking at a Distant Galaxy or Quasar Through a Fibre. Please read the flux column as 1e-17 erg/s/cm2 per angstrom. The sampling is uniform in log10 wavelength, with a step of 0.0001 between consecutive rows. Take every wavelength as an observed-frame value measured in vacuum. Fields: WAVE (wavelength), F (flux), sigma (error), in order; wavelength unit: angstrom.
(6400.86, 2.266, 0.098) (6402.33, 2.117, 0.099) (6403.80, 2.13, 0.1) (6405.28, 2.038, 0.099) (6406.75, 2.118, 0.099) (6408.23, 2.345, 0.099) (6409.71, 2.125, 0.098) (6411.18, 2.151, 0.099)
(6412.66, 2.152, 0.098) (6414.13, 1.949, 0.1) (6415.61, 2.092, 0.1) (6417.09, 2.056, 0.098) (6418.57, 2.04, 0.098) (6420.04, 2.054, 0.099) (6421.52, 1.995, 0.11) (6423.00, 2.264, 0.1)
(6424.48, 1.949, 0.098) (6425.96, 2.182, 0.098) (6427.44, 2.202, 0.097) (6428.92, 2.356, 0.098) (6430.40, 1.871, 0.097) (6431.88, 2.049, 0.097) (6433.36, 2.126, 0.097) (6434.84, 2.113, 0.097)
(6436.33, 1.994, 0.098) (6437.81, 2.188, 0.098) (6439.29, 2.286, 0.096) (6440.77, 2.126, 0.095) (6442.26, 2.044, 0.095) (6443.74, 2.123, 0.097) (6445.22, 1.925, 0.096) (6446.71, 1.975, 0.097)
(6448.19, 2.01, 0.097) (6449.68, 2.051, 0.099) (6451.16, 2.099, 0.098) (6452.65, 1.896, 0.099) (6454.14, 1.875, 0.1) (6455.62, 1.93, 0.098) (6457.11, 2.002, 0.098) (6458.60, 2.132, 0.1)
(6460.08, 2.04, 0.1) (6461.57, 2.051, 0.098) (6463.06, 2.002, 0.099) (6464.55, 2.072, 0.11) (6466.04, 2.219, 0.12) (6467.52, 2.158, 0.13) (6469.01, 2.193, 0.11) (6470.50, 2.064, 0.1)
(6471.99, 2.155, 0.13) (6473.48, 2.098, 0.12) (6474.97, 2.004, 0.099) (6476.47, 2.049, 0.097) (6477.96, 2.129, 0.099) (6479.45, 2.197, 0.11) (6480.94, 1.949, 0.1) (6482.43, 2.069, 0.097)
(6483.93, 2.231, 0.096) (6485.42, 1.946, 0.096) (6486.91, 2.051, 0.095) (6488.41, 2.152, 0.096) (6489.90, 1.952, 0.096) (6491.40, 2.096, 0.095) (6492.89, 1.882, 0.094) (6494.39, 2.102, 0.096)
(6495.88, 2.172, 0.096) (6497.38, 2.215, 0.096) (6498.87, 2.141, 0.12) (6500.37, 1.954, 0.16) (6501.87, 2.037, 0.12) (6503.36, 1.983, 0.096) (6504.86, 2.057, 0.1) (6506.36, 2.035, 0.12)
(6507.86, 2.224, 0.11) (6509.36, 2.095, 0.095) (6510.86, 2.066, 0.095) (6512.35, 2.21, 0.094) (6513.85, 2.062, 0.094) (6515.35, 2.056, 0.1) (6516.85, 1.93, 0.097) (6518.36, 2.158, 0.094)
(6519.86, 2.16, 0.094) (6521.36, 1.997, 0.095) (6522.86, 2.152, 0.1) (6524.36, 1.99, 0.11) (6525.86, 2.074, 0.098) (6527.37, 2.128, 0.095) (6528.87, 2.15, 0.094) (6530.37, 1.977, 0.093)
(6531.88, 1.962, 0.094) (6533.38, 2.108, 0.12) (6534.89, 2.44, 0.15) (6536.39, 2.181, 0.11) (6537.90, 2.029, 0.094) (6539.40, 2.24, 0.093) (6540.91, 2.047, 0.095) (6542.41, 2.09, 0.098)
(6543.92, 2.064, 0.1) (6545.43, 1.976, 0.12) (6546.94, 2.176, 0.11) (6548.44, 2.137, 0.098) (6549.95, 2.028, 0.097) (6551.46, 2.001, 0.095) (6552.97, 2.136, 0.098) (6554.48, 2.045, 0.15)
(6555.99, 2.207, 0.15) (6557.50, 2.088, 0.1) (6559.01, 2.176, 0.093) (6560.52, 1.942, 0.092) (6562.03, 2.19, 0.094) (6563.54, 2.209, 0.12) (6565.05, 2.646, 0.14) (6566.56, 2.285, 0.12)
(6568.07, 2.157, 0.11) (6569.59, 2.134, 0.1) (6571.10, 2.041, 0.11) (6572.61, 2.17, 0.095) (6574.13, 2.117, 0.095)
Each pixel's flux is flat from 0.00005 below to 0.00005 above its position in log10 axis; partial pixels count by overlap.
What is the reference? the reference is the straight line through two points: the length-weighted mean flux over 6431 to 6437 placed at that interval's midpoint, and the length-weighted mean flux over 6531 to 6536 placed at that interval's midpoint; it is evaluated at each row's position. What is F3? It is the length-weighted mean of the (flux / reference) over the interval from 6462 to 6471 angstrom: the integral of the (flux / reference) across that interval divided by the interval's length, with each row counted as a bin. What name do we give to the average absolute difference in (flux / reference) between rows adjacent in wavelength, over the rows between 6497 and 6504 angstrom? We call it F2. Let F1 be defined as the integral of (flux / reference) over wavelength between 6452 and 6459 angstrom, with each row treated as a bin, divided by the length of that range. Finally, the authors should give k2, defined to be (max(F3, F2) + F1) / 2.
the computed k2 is 0.97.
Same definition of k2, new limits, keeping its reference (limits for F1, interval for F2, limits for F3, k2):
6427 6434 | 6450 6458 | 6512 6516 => 1.00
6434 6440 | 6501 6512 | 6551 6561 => 1.00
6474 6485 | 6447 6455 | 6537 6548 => 0.97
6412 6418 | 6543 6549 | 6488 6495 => 0.98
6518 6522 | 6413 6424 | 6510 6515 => 0.98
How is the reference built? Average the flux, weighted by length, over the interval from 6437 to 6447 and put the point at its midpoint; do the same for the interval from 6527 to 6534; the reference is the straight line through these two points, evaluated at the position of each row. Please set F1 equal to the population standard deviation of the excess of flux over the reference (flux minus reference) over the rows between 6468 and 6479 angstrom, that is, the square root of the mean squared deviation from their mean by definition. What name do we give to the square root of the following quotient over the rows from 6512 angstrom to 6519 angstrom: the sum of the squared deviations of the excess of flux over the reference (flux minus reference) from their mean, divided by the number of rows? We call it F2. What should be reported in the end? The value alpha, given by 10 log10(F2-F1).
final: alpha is -14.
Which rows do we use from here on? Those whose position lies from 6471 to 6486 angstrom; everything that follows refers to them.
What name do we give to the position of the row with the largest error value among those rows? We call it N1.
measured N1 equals 6471.99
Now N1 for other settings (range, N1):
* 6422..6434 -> 6423.00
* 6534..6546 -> 6534.89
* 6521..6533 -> 6524.36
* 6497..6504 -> 6500.37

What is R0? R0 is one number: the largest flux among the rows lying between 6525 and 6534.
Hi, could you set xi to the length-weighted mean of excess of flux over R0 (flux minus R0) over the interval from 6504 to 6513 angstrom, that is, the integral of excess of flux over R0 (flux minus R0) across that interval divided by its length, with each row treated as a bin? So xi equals -0.04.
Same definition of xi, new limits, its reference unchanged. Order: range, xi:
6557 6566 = 0.06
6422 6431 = -0.01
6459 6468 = -0.06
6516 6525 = -0.08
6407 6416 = -0.01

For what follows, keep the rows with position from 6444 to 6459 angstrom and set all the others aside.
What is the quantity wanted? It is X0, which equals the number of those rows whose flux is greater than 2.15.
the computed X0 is 0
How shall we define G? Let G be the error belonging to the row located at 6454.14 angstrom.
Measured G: 0.100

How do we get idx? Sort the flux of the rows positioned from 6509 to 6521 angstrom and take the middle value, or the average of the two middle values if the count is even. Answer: 2.08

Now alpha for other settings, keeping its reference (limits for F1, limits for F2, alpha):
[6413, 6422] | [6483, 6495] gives -12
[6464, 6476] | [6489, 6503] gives -14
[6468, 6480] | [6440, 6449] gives -21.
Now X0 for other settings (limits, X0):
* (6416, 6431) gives 4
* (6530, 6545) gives 3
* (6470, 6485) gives 3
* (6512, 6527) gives 4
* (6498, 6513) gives 2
